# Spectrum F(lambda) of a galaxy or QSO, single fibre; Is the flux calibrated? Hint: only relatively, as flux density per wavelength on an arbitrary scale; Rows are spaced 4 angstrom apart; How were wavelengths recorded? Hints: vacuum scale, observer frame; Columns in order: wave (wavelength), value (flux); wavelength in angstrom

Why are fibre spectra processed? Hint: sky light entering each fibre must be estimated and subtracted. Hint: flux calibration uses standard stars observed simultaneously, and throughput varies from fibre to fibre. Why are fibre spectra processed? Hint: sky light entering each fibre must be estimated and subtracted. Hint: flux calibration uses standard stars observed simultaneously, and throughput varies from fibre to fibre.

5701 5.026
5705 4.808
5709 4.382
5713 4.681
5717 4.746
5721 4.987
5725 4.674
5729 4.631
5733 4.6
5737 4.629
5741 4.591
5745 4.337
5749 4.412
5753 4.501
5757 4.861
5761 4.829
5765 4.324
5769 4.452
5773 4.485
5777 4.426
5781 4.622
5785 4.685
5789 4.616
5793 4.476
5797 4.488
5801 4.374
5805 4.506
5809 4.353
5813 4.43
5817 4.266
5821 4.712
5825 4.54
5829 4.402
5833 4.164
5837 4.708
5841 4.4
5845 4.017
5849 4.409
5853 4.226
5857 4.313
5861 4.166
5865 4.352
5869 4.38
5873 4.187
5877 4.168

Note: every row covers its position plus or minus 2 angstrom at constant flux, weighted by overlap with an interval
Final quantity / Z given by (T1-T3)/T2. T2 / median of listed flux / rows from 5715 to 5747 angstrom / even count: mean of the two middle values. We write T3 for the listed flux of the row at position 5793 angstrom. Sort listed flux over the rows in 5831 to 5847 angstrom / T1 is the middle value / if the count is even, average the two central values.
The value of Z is -0.04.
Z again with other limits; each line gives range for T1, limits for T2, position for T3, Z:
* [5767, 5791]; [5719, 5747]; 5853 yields 0.07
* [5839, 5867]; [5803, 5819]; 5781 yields -0.07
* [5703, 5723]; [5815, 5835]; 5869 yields 0.08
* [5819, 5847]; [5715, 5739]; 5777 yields -0.01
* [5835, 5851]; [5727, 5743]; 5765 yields 0.02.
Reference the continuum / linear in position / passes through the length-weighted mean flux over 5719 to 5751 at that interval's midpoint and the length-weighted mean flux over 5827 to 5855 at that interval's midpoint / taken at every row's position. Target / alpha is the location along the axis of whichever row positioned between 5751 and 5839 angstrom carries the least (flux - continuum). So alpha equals 5765 angstrom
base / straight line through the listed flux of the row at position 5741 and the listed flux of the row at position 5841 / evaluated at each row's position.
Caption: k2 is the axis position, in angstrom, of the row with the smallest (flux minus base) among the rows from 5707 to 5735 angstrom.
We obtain 5709 angstrom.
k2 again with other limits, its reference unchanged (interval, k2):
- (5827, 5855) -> 5845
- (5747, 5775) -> 5765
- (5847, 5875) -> 5861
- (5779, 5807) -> 5801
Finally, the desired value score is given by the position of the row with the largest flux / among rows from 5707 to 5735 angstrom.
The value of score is 5721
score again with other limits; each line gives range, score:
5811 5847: 5821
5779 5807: 5785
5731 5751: 5737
